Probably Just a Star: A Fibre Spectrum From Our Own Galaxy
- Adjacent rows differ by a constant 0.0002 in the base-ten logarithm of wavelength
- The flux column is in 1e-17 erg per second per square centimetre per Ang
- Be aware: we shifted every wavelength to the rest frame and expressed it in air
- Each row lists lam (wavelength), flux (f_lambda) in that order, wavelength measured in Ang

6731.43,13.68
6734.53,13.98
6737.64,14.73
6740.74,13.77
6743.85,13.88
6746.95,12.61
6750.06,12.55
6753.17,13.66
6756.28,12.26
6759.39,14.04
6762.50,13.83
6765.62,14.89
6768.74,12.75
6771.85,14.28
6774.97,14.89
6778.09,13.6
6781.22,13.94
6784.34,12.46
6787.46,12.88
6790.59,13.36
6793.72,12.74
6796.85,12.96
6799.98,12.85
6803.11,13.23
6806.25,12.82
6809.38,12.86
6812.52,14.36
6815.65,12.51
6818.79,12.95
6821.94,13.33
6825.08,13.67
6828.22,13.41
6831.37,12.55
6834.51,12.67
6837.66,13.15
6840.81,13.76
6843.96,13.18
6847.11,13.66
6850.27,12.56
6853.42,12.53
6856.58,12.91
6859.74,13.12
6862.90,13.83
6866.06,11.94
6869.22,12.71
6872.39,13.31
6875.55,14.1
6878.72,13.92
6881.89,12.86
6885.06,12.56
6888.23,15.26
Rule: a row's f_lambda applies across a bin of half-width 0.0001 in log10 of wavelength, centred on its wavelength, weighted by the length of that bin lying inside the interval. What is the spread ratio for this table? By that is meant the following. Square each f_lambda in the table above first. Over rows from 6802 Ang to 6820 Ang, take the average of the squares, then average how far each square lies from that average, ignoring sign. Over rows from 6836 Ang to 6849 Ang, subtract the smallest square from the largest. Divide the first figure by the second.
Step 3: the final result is 0.73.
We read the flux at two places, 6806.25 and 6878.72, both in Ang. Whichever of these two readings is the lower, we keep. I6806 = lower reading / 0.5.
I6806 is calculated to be 25.6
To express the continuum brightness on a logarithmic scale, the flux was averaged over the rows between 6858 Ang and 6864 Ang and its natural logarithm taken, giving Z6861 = 2.60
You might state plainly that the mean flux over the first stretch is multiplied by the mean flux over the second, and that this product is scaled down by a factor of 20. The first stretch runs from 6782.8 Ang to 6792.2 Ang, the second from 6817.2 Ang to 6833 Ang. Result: 8.50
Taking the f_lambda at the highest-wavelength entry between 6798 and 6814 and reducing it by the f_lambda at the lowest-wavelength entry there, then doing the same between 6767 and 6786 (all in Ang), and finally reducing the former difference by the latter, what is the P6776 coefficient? 1.8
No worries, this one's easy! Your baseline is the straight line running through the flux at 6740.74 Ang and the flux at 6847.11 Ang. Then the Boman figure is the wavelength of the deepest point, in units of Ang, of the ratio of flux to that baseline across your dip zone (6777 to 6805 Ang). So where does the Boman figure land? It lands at 6784.34 Ang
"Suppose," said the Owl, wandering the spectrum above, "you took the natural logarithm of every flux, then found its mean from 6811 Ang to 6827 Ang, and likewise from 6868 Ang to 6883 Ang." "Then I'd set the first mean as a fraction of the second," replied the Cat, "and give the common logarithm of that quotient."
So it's 0.000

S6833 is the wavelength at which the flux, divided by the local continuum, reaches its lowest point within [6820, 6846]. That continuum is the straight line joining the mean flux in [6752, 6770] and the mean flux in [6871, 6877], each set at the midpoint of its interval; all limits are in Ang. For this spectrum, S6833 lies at 6831.37 Ang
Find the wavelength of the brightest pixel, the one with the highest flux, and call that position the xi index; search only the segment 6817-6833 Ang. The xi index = 6825.08 Ang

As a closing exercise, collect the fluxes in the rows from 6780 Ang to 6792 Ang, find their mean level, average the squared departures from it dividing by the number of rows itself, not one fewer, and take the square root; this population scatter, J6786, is 0.55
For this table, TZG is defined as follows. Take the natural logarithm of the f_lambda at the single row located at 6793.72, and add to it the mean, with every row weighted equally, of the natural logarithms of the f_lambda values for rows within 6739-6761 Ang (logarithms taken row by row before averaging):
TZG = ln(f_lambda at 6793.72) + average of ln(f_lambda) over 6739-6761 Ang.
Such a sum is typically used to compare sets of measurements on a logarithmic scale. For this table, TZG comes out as 5.13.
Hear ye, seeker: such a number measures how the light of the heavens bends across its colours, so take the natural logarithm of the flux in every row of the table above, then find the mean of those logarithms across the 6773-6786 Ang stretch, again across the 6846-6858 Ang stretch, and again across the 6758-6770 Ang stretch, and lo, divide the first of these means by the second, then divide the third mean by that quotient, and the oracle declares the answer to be 2.57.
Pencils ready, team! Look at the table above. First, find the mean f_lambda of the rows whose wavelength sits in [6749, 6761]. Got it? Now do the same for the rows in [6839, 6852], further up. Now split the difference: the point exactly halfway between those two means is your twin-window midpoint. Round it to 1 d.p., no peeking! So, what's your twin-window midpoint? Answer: 13.2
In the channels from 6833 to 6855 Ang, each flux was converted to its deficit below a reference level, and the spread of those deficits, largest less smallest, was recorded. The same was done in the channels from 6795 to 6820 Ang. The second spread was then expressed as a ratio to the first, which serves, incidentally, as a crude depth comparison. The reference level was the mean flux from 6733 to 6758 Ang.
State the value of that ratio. 1.5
